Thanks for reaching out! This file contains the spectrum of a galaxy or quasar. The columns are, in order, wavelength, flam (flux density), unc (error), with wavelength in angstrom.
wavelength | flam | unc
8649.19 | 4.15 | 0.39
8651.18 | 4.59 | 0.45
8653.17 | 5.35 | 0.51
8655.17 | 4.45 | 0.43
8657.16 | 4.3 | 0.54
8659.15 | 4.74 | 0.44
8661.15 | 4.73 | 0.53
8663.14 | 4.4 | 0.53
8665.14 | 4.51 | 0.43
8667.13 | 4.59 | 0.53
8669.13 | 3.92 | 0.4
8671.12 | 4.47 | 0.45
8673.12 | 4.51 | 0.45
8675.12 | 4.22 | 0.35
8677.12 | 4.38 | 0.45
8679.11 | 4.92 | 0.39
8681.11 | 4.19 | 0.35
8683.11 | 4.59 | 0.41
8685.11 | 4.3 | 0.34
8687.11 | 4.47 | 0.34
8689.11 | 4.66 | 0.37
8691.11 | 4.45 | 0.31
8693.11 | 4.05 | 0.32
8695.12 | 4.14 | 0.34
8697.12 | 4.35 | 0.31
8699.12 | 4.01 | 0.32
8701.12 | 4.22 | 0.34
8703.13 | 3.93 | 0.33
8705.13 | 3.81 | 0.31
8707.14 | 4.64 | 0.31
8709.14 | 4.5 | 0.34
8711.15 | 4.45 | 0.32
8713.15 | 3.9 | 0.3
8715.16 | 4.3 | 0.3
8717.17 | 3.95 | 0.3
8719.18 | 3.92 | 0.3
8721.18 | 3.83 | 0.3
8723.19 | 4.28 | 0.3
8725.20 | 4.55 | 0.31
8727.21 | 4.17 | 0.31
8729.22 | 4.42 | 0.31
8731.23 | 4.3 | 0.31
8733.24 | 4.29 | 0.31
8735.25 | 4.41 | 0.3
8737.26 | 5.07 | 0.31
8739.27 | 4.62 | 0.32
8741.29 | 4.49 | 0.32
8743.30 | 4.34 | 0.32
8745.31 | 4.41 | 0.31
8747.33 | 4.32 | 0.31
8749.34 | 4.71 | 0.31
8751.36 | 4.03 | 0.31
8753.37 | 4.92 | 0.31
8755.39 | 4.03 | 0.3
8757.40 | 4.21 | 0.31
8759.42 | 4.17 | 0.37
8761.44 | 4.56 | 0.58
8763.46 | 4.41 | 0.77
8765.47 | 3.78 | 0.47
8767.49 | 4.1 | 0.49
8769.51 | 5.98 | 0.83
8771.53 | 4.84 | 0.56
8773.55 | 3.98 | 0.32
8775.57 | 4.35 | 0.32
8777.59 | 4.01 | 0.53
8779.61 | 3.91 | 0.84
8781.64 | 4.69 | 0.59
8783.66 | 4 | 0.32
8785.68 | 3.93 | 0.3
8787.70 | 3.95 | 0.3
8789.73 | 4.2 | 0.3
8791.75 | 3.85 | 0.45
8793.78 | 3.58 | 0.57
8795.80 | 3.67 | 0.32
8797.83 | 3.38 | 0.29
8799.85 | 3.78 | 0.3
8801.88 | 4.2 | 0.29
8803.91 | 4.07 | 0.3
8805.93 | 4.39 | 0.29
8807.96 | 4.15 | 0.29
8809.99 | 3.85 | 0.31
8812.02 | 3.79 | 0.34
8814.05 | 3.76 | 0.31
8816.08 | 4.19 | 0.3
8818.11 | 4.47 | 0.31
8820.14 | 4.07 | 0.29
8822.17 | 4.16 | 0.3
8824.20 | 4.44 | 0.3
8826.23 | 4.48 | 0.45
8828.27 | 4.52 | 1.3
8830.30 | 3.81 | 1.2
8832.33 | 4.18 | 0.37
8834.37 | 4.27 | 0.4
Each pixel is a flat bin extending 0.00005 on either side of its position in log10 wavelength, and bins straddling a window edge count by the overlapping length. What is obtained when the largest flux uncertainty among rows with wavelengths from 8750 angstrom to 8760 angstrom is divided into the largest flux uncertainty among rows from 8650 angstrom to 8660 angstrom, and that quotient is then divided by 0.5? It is 2.9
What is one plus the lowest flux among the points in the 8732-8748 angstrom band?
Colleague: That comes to 5.29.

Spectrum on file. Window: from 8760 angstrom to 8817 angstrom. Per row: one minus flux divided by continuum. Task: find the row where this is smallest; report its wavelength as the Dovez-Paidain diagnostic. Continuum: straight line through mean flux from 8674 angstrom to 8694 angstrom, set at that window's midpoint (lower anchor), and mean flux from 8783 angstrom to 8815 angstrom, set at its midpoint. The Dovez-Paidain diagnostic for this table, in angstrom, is 8769.51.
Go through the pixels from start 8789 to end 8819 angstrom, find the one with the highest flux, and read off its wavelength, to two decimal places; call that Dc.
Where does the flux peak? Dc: 8818.11 angstrom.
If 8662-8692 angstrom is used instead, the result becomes 8679.11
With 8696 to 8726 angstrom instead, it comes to 8707.14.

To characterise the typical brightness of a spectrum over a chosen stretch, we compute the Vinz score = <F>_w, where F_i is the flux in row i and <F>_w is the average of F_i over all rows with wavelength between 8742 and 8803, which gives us 4.21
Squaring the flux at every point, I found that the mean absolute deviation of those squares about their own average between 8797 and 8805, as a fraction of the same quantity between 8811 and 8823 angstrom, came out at 1.3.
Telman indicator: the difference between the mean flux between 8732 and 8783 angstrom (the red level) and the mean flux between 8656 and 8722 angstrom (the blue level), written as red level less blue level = 0.11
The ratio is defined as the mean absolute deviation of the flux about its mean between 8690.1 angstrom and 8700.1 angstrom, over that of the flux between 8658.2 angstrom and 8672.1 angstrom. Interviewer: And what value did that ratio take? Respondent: 0.86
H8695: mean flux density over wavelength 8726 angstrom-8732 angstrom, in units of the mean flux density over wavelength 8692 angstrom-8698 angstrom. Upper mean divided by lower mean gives 1.03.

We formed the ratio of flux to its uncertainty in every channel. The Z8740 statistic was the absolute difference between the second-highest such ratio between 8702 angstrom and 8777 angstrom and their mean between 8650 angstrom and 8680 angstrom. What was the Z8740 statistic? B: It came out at 5.9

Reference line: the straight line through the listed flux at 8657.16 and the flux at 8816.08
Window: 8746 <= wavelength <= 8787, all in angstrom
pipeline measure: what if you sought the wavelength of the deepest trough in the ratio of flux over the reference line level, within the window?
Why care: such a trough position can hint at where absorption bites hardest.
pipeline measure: 8765.47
